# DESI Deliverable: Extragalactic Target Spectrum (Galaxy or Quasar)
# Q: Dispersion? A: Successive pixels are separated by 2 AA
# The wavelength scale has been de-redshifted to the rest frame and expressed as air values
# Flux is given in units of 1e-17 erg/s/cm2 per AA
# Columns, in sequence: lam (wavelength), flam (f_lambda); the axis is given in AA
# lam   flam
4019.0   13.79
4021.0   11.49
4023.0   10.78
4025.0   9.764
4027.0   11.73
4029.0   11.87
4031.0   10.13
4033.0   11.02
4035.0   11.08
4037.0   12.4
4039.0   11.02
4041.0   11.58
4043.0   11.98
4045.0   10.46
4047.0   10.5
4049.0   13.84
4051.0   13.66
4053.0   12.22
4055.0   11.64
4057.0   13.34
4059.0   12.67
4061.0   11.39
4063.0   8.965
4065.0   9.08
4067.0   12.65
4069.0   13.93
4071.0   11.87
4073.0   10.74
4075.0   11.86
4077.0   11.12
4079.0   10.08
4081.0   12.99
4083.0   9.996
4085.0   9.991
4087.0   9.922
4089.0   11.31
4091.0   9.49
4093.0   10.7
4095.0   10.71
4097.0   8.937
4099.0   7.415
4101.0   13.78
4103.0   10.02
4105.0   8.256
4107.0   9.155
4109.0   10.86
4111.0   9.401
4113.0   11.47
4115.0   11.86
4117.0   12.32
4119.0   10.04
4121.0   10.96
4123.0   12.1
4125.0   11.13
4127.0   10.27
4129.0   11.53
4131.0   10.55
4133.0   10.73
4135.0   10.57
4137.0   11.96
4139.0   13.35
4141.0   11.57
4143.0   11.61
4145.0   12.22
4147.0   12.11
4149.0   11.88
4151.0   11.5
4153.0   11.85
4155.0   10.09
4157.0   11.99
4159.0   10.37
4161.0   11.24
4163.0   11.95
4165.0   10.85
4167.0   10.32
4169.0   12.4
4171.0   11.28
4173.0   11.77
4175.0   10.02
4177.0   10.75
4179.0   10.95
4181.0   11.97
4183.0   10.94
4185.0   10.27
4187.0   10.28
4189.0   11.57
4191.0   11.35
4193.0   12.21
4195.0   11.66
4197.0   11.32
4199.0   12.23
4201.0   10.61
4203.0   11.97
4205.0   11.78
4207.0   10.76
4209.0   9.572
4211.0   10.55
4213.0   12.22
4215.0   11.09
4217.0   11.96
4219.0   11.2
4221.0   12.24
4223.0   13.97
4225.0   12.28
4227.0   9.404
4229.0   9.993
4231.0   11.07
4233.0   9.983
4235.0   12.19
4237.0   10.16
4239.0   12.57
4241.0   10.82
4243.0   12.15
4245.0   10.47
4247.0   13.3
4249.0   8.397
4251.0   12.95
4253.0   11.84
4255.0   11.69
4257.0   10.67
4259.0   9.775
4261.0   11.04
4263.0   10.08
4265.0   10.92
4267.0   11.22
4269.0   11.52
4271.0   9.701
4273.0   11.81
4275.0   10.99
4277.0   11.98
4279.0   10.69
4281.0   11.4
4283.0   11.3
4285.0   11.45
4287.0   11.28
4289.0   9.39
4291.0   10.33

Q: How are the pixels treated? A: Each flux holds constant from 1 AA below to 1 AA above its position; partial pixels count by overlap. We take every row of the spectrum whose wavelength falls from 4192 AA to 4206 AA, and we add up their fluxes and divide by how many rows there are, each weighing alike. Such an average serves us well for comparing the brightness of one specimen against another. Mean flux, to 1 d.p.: 11.7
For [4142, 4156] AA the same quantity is 11.6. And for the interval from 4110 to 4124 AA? 11.2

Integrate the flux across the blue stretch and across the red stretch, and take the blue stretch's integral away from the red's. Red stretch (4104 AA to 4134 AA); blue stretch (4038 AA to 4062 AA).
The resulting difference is 33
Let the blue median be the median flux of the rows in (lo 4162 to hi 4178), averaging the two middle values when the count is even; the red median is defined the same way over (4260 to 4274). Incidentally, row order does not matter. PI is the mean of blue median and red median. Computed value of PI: 11.1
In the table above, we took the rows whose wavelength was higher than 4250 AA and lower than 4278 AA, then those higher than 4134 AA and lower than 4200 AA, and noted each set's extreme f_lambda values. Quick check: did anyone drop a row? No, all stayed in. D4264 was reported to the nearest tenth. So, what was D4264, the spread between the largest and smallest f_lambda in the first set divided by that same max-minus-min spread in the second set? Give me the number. 1.0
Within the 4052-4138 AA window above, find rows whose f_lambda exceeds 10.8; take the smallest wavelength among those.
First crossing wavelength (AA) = 4053.0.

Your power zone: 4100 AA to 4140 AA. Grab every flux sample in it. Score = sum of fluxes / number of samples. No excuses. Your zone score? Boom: 11.0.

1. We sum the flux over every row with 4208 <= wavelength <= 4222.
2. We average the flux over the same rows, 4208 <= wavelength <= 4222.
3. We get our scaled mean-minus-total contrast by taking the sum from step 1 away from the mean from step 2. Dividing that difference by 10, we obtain -6.8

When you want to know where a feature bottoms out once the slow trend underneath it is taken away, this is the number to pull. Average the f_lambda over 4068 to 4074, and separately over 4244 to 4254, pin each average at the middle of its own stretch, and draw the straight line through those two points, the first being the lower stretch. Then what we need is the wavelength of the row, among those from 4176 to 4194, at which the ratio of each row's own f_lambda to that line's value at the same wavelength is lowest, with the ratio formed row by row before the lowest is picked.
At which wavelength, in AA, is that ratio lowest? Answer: 4185.0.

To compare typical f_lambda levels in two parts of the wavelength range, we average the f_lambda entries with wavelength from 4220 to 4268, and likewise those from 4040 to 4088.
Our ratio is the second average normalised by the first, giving 1.03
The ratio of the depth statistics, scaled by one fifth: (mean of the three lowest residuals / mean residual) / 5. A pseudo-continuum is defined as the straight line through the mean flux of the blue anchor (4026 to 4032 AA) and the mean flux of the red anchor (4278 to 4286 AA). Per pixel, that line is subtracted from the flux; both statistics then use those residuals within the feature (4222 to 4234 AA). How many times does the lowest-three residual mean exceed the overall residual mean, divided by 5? 2.83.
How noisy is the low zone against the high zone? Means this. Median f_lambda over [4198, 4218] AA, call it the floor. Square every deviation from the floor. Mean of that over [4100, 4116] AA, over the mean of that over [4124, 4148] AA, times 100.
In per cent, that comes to 482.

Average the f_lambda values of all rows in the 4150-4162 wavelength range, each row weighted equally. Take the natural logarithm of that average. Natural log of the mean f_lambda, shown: 2.41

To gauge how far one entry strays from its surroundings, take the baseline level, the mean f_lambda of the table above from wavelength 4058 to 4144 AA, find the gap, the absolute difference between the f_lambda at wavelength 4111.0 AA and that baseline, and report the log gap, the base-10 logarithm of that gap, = 0.2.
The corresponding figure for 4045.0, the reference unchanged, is -0.3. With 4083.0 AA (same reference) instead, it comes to 0.0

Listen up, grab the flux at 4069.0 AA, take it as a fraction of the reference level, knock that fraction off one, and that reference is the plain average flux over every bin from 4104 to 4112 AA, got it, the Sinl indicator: -0.48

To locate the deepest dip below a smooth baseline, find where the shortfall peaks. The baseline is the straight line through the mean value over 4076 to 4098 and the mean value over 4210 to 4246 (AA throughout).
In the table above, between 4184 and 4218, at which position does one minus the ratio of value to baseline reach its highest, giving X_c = 4209.0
